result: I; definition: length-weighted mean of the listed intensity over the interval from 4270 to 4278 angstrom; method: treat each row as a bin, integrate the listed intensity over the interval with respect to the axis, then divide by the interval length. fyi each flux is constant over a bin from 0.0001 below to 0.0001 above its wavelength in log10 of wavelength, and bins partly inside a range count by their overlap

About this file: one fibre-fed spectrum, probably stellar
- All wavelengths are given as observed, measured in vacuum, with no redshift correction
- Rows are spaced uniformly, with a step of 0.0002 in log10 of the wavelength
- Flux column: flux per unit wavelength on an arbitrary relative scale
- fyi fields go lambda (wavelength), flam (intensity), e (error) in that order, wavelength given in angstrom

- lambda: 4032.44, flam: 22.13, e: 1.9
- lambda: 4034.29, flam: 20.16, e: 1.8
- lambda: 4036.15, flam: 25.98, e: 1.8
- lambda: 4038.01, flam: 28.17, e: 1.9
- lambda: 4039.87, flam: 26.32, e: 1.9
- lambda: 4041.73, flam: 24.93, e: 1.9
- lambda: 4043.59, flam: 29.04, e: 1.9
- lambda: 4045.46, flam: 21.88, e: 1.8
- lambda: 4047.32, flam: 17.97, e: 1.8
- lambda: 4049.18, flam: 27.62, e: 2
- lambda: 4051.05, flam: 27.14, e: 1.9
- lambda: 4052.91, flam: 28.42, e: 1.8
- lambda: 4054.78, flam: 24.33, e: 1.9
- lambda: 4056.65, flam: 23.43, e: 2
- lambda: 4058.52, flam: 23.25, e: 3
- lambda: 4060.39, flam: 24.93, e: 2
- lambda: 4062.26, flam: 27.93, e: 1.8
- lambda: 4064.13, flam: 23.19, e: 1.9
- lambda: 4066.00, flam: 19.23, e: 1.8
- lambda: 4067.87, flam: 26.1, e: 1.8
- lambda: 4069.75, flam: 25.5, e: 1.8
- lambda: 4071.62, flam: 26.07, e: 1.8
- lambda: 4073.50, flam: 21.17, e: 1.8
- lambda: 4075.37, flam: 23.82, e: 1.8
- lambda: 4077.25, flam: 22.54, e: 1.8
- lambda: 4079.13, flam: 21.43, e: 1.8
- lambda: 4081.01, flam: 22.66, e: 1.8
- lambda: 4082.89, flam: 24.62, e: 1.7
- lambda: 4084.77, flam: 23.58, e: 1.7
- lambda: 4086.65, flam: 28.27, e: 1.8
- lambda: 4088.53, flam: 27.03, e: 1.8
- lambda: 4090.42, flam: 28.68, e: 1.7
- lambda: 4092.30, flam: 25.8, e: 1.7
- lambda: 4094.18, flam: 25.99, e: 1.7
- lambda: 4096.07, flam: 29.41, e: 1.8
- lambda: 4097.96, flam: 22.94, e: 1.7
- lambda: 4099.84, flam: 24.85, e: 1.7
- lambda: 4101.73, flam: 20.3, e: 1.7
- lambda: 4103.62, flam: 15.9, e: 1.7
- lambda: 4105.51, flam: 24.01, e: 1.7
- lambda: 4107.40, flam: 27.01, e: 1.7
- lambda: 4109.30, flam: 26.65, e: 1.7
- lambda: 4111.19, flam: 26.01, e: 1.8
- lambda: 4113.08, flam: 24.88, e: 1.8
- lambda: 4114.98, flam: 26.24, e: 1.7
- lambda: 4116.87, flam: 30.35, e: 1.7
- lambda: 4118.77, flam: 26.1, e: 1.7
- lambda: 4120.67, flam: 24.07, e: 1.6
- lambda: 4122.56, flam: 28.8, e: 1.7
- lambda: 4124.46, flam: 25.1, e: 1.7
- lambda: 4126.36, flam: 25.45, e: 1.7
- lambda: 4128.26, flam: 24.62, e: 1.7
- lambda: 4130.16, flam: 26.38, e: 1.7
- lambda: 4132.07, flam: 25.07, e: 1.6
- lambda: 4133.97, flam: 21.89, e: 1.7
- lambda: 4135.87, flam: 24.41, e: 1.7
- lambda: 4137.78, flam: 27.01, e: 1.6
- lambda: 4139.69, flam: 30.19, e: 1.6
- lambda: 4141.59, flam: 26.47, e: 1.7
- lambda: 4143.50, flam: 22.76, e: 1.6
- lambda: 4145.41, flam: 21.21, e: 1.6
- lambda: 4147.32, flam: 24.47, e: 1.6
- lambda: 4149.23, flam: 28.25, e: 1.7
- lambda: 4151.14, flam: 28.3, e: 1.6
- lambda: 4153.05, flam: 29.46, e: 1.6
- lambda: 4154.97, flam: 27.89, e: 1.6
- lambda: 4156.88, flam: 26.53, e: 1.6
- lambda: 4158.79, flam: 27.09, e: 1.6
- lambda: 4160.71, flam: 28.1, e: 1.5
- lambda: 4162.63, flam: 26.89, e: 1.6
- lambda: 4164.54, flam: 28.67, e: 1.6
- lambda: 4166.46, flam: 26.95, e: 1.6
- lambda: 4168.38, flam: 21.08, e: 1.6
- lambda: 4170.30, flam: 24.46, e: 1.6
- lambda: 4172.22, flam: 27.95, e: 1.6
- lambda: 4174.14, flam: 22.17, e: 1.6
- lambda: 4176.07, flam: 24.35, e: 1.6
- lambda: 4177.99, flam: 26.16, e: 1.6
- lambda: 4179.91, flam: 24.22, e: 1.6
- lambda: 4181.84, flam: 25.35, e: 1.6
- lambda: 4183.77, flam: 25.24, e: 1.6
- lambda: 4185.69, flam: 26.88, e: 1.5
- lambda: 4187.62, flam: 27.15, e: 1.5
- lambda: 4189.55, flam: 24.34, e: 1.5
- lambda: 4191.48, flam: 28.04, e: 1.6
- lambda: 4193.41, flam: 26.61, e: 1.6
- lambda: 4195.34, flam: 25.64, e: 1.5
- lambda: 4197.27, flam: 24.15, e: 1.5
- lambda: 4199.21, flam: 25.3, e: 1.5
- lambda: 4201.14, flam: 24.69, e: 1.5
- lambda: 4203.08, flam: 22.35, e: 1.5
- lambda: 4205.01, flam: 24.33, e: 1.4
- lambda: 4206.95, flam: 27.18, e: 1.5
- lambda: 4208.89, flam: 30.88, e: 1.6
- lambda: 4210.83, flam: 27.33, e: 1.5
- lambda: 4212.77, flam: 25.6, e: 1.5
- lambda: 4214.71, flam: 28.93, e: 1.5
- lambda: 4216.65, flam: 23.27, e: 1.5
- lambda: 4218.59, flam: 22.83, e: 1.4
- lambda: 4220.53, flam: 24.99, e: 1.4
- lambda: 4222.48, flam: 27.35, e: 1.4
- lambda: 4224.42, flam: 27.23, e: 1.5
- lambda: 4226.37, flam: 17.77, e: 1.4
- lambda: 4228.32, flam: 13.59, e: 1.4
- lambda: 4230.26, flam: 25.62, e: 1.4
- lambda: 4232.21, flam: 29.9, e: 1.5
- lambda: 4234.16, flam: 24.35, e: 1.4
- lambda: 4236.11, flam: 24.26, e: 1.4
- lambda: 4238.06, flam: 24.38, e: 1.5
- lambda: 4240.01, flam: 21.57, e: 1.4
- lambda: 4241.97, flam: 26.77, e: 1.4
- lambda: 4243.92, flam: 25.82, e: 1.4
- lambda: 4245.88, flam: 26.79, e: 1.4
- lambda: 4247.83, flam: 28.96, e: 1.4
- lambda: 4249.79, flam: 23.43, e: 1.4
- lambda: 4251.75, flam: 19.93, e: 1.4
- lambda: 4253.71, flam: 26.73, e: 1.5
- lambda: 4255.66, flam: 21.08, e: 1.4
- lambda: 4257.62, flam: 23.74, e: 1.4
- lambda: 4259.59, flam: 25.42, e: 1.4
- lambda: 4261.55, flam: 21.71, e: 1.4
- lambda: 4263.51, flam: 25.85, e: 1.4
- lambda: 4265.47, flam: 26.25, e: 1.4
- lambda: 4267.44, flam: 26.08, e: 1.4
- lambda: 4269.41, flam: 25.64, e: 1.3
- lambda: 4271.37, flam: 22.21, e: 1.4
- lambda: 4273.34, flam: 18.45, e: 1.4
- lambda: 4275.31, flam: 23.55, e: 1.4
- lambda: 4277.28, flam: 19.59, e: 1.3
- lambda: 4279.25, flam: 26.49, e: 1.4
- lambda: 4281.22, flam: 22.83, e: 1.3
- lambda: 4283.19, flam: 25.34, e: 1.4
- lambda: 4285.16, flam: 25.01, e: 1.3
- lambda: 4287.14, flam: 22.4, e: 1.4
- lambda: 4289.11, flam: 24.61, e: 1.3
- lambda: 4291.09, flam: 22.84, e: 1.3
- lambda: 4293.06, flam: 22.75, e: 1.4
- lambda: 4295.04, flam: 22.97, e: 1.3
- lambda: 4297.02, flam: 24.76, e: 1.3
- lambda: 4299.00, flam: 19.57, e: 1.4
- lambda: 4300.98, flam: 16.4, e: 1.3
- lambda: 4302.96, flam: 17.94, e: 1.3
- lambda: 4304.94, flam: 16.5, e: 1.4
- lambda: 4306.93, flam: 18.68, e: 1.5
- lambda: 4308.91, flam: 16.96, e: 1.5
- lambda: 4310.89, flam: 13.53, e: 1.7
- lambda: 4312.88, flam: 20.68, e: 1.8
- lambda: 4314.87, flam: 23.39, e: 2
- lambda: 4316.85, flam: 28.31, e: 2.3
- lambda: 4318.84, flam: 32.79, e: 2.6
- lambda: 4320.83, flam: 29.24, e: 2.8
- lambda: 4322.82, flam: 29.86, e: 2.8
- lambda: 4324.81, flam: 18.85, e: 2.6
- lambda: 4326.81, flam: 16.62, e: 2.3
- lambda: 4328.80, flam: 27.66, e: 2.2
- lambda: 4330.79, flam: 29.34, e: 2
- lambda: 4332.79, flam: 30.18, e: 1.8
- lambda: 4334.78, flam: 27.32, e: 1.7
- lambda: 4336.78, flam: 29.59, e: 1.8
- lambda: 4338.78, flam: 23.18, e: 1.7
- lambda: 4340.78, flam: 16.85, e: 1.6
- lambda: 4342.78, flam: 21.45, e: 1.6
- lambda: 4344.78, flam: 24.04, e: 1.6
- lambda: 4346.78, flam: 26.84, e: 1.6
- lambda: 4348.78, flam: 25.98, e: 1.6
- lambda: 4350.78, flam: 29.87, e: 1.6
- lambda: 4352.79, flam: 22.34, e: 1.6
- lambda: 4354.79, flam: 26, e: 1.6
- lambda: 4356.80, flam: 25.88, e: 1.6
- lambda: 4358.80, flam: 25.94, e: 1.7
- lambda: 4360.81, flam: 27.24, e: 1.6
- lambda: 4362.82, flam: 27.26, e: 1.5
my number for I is 21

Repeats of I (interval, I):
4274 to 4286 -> 24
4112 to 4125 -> 27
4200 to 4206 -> 24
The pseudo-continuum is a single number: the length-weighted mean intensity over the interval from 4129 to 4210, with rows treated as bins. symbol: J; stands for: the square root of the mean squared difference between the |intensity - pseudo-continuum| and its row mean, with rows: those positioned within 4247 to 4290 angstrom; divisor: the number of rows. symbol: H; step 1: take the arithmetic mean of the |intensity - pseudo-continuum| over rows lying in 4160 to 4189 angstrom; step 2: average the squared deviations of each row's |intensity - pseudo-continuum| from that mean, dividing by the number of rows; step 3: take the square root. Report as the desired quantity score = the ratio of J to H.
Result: 1.8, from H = 1.2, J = 2.14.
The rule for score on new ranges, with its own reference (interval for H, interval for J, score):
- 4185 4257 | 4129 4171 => 0.6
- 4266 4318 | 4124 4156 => 0.4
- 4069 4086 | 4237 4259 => 1.2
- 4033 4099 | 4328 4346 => 1.2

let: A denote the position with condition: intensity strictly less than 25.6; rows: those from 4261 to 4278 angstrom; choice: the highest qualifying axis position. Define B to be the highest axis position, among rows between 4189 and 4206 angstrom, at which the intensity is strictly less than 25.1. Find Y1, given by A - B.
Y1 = 72.3 angstrom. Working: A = 4277.28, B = 4205.01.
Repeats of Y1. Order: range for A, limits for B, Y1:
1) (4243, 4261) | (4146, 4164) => 112.3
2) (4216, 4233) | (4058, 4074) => 154.8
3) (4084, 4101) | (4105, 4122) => -20.8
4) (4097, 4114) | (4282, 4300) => -185.9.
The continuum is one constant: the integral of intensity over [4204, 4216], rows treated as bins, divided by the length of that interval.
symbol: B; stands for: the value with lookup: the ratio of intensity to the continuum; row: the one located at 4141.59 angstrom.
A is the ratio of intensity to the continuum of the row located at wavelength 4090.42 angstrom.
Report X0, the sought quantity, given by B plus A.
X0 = 2.02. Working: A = 1.05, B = 0.97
